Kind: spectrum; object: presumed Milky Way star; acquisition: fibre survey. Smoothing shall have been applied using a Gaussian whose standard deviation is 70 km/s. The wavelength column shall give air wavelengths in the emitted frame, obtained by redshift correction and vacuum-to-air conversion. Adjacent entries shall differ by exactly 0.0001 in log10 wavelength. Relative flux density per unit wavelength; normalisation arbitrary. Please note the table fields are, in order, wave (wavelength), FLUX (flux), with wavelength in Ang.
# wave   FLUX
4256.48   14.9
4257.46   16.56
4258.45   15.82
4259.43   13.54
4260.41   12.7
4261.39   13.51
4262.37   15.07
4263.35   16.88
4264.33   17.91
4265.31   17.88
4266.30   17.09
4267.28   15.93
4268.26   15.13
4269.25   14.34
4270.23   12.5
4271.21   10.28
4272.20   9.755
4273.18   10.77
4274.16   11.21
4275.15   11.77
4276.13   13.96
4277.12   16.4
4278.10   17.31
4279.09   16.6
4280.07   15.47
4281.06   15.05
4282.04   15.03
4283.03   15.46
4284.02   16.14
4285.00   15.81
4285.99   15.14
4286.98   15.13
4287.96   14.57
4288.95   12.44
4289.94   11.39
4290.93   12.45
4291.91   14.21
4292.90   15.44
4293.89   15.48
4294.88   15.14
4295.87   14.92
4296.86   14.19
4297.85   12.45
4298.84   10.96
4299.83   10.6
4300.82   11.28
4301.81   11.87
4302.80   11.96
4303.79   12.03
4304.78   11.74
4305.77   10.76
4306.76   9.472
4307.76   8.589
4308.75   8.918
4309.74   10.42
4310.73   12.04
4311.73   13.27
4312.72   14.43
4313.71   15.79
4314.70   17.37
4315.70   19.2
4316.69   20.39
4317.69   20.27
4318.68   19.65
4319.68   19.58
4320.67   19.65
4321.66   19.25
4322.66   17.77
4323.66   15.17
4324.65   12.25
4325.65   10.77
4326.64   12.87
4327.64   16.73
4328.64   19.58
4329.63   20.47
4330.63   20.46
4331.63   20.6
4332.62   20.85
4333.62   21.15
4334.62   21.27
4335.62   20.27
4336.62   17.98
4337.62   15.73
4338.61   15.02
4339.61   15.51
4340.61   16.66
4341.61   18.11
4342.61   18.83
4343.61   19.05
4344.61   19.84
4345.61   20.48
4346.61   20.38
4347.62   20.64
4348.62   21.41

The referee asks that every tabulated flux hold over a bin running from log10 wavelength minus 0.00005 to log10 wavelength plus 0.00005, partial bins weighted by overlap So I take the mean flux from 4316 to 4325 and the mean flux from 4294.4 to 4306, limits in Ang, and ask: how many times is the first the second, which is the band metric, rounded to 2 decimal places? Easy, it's 1.48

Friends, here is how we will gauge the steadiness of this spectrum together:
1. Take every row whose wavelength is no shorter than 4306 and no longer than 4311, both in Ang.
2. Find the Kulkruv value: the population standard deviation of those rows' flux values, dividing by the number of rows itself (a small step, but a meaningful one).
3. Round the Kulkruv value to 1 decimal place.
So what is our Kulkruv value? 1.2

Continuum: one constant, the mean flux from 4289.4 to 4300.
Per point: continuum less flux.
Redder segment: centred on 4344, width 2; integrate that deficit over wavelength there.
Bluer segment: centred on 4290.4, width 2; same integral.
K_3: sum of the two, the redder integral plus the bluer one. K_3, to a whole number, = -9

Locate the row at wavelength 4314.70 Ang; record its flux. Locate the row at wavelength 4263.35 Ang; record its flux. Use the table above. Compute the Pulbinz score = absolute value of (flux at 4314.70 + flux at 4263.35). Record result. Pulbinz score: 34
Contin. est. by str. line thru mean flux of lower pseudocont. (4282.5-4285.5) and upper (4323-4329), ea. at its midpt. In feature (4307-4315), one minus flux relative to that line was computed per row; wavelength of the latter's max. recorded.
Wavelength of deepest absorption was 4307.76 Ang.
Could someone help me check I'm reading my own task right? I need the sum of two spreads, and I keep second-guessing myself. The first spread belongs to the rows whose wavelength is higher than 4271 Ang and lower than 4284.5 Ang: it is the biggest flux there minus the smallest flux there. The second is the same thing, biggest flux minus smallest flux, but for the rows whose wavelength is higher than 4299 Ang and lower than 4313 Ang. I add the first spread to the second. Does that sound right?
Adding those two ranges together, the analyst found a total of 13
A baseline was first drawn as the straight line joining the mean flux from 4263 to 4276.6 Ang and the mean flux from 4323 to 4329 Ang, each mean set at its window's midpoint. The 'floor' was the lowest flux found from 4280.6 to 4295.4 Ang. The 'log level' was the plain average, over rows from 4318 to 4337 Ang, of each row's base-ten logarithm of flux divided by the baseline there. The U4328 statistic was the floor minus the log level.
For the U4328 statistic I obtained 11.3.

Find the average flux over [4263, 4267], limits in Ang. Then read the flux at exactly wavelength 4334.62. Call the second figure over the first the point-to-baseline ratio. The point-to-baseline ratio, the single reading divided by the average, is 1.22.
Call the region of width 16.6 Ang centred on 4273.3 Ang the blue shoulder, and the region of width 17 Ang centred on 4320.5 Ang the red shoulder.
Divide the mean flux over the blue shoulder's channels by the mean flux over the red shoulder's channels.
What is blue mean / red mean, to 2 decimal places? 0.83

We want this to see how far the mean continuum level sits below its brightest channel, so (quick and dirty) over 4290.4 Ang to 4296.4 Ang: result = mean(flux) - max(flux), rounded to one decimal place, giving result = -0.9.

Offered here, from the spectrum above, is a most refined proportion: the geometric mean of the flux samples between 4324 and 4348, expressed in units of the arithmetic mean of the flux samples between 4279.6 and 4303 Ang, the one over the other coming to 1.3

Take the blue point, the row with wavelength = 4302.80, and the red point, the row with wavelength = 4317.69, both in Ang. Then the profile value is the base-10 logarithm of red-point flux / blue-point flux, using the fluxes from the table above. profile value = 0.23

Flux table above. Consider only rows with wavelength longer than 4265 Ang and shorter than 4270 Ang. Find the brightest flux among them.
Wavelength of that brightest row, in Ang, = 4265.31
